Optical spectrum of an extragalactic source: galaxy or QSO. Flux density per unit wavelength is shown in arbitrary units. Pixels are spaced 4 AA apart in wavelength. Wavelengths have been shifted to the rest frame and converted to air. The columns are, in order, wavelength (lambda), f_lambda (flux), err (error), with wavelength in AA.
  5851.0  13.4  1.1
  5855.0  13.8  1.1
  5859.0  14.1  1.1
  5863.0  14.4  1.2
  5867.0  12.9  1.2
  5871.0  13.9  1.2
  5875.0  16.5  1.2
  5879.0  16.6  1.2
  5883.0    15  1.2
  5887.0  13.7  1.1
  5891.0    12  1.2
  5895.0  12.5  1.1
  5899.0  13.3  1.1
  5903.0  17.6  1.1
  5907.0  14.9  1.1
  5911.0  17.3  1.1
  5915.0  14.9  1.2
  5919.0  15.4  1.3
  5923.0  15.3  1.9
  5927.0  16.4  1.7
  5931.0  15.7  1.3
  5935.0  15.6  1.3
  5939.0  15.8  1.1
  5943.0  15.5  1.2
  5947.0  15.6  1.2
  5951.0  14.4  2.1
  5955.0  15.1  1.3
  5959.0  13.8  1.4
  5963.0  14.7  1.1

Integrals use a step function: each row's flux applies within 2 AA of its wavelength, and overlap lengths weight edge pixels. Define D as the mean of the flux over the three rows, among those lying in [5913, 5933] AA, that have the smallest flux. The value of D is 15.2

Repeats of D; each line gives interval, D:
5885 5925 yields 12.6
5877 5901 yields 12.6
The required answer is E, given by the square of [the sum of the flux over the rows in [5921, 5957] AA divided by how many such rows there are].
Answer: 240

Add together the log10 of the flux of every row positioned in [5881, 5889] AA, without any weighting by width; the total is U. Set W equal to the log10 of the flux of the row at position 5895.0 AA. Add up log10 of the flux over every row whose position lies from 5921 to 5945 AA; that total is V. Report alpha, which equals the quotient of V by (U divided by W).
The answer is 3.4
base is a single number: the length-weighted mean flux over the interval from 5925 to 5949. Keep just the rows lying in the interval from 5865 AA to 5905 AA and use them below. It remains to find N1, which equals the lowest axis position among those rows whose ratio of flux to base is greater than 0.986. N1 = 5875.0 AA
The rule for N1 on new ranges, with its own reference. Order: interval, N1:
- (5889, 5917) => 5903.0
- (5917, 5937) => 5927.0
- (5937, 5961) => 5939.0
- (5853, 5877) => 5875.0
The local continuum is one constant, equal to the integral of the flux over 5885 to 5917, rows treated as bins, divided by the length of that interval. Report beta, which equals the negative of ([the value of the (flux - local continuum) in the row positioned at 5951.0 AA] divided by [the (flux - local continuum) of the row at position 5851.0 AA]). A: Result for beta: -0.1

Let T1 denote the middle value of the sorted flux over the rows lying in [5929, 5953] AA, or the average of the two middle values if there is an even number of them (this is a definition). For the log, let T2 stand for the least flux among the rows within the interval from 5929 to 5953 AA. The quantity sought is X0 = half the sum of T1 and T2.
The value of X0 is 15.0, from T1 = 15.60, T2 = 14.4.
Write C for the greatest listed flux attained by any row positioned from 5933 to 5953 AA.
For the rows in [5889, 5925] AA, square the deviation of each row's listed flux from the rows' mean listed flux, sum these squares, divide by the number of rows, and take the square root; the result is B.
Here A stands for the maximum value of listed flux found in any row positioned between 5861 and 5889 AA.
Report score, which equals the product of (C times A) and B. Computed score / 480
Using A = 16.6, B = 1.8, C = 15.8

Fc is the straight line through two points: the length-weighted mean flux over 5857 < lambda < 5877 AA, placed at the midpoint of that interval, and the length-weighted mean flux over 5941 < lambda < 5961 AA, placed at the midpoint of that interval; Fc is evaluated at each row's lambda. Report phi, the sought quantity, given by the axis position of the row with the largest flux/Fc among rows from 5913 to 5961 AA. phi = 5927.0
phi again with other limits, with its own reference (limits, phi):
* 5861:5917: 5903.0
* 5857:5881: 5879.0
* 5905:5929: 5911.0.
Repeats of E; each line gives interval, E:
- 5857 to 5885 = 218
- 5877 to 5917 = 218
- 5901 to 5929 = 255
